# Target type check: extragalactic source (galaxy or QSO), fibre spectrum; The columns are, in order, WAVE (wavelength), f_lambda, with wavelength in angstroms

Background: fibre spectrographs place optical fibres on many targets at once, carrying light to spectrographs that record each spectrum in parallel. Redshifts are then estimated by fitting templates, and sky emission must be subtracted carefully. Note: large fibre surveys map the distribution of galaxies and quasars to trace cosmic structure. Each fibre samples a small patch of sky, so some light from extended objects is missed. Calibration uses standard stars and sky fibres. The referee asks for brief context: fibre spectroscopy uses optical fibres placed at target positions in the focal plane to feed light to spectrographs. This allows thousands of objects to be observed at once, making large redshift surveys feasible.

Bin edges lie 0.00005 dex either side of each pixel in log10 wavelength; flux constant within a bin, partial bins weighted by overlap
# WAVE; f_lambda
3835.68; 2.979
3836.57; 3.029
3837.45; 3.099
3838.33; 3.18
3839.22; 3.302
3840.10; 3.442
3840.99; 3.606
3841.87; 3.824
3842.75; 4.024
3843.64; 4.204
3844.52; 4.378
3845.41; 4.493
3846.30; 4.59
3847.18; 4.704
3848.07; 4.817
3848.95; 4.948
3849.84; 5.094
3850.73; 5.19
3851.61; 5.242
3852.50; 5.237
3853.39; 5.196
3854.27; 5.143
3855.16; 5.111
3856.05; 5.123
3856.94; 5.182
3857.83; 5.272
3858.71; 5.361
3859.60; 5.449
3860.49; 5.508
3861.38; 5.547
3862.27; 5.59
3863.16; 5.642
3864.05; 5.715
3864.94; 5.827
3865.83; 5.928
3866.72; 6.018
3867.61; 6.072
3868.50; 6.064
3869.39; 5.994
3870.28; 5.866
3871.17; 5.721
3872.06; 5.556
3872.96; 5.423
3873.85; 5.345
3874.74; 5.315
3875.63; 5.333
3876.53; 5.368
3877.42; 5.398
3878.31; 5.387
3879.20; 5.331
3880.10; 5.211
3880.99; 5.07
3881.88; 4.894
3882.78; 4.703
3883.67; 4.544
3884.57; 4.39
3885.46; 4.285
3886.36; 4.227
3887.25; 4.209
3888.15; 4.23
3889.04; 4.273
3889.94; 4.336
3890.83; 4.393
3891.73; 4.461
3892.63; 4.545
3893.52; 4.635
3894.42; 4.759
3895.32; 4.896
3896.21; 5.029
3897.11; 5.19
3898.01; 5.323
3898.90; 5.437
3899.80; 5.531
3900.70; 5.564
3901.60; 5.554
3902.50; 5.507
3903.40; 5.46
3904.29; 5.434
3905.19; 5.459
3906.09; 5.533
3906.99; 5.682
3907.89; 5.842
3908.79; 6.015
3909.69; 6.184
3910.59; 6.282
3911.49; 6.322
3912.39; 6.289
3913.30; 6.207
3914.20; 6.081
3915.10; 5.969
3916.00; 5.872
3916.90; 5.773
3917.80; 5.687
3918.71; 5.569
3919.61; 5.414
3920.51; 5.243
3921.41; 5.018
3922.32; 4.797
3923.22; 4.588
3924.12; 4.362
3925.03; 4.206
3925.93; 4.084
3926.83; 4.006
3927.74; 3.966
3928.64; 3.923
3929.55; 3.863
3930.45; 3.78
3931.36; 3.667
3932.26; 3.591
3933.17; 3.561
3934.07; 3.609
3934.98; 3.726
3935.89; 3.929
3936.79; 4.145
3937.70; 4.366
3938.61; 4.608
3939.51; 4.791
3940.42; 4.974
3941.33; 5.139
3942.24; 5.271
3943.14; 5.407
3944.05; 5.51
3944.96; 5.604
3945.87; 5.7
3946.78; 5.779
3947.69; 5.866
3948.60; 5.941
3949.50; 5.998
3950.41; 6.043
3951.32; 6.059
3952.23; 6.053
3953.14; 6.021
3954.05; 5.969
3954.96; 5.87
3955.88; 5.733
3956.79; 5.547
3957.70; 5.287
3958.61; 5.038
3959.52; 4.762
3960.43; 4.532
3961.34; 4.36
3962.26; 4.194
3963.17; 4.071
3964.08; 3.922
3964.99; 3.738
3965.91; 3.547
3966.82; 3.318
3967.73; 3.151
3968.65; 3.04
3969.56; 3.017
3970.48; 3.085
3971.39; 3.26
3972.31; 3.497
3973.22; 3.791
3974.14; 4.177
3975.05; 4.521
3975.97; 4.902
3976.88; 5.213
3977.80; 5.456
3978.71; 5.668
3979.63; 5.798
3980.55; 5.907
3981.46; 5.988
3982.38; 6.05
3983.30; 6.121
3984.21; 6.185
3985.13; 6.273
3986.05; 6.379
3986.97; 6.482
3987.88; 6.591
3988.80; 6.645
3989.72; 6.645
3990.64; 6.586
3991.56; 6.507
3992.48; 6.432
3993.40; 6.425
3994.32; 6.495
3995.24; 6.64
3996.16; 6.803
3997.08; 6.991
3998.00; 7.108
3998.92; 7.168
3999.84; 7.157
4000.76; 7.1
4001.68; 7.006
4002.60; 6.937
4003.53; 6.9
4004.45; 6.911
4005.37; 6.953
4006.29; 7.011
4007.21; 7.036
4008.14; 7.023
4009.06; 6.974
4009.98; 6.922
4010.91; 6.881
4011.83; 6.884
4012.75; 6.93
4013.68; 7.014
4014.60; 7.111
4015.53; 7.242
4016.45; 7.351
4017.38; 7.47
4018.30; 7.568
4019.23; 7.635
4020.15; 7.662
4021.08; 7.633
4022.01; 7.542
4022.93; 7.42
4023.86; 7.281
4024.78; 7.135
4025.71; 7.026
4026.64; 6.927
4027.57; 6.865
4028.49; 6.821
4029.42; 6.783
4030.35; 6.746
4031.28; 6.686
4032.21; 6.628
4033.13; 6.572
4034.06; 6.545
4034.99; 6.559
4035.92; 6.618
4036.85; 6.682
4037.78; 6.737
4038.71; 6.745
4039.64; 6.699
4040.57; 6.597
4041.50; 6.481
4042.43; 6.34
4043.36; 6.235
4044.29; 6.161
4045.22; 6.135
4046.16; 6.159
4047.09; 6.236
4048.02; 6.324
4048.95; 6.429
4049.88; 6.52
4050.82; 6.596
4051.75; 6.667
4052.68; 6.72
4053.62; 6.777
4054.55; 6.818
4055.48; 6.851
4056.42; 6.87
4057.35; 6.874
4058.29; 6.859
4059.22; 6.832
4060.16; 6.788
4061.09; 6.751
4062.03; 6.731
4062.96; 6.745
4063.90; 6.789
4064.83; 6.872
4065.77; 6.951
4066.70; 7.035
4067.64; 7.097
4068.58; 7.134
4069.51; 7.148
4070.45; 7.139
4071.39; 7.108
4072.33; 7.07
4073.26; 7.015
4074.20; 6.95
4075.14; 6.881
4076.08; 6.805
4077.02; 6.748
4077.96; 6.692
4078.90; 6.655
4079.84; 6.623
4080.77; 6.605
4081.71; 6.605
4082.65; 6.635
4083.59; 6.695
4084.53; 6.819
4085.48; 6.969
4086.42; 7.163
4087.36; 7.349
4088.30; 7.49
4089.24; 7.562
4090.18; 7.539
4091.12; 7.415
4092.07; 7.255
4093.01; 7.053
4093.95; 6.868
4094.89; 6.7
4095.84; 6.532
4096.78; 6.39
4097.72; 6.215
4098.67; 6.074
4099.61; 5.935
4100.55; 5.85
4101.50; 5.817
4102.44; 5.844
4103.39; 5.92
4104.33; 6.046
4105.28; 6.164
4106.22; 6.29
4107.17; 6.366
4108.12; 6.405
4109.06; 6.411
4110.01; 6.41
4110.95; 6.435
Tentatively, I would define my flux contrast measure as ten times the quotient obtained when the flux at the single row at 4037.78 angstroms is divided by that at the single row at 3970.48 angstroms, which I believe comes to 21.8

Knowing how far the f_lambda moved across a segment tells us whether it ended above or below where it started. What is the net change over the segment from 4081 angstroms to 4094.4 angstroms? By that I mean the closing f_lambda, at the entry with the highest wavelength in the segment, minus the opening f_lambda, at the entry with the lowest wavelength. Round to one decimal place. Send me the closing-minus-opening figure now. 0.3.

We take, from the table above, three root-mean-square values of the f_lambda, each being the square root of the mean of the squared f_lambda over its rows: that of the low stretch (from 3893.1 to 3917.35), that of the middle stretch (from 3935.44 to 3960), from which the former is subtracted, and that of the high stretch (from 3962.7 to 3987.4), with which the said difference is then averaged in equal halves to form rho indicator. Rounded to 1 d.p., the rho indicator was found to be 2.3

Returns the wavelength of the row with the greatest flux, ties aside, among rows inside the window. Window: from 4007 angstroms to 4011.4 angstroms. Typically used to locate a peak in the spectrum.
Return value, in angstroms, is 4007.21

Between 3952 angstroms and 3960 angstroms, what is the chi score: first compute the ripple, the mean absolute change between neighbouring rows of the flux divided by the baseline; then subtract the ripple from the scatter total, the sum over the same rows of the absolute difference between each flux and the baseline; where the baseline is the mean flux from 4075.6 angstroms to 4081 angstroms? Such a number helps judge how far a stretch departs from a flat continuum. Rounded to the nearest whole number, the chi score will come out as 10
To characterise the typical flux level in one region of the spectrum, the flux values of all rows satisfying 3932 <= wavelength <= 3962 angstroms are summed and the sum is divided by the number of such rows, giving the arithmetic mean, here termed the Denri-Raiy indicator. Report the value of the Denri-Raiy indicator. 5.1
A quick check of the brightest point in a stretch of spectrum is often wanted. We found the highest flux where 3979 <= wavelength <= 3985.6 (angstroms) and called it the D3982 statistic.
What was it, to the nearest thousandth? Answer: 6.273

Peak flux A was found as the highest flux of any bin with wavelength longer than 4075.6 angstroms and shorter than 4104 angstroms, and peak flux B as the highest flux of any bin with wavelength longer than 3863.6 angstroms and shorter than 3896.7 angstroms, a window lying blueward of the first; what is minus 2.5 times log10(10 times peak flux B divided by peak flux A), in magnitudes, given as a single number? -2.26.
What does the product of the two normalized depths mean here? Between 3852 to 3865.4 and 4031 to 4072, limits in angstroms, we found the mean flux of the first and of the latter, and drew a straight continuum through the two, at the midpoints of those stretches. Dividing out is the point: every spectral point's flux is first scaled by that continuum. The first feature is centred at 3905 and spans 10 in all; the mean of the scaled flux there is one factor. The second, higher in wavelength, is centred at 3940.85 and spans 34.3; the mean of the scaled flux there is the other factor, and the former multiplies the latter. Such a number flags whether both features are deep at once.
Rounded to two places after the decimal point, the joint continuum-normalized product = 0.81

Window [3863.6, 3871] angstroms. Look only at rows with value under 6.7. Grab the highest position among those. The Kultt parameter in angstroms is 3870.28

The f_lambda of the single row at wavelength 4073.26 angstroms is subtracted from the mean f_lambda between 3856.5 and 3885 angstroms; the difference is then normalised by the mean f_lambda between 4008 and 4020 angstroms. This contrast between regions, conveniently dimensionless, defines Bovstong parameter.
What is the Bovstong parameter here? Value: -0.22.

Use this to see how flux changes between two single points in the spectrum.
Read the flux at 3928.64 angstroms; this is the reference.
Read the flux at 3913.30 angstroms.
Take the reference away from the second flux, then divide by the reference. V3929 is 0.58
